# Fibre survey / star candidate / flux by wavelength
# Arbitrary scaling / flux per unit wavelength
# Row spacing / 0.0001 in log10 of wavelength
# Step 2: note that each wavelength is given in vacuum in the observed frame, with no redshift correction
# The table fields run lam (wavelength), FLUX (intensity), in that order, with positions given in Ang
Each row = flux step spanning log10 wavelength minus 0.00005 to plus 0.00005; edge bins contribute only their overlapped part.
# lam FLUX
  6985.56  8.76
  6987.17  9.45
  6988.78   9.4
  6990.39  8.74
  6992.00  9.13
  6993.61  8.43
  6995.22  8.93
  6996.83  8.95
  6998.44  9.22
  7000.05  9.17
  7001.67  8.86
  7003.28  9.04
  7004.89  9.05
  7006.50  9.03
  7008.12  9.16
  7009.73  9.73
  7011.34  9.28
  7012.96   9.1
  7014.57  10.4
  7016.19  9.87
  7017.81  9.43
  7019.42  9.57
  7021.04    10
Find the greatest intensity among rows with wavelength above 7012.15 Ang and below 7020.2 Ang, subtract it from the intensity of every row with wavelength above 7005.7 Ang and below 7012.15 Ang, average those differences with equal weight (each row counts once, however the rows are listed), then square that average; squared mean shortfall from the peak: 1.2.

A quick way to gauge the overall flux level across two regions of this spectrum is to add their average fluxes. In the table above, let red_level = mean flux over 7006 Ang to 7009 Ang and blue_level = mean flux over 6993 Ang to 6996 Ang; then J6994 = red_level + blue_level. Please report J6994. 17.8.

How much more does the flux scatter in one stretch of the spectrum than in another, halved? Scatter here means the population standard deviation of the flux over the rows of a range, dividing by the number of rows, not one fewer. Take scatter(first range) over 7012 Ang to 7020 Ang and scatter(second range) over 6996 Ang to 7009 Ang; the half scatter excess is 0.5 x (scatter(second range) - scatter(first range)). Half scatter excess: -0.16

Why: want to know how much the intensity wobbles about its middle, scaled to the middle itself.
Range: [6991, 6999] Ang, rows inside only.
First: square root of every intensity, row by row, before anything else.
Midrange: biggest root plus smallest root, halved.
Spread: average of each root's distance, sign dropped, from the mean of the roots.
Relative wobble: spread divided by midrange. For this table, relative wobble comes 0.0114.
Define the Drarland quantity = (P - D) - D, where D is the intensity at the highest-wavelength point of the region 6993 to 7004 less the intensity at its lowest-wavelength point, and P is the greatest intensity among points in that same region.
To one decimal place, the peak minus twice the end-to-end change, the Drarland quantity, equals 8.0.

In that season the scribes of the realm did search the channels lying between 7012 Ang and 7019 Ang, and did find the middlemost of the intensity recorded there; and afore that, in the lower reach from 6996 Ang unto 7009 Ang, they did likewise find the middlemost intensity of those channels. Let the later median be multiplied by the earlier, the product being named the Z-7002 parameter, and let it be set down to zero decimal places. 87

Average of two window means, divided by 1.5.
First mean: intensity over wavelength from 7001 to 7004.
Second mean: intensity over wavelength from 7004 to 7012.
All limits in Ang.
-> 6.07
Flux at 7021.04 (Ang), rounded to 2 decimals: 10.00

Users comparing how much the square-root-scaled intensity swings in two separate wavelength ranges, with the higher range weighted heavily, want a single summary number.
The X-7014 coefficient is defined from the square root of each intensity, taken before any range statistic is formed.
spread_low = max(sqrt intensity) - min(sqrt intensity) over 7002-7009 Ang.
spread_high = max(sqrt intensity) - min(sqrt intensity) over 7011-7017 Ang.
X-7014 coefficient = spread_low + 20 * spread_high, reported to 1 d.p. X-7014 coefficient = 4.2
